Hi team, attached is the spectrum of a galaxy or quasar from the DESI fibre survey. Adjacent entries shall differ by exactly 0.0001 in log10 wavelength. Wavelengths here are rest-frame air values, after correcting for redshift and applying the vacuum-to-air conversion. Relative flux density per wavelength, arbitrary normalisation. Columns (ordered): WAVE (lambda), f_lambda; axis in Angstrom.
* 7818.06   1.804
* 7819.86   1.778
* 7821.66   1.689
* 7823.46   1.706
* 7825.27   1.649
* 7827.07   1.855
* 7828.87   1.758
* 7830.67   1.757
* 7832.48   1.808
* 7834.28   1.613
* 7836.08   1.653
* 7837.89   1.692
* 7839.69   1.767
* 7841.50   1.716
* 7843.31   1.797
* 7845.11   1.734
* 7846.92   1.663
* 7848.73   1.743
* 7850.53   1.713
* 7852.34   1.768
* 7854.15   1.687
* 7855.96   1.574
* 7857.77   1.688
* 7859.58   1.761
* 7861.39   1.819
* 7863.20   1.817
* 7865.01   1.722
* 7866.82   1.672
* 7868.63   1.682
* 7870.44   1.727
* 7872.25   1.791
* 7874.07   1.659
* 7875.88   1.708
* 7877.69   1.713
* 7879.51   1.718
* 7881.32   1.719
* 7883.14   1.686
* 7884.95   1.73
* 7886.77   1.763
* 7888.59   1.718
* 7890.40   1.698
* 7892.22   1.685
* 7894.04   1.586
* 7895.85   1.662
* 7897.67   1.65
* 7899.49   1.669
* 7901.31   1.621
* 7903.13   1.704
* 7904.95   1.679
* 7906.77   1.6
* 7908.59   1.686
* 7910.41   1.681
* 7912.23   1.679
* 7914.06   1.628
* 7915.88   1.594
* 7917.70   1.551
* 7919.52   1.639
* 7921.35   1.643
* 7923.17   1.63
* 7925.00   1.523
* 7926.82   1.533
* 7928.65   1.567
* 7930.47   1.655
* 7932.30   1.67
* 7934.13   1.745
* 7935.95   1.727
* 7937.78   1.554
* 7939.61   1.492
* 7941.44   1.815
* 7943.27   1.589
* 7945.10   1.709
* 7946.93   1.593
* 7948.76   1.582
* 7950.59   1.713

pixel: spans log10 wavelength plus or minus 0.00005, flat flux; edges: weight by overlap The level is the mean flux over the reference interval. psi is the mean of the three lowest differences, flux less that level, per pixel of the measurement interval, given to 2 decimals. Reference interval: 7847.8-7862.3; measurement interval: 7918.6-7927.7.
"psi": -0.16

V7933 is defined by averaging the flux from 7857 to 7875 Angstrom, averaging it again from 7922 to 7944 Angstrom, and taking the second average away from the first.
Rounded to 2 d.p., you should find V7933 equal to 0.11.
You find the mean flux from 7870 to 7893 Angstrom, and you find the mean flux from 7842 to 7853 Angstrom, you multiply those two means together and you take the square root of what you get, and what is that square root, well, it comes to 1.73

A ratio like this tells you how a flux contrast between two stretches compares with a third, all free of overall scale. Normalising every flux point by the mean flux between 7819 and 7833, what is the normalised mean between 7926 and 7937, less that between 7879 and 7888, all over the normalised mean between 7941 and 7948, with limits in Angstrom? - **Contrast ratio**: -0.044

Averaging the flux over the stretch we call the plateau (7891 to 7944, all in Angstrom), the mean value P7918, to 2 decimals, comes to 1.64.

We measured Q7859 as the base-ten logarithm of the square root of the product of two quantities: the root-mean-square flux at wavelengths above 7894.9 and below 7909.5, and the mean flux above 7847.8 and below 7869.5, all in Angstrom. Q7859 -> 0.228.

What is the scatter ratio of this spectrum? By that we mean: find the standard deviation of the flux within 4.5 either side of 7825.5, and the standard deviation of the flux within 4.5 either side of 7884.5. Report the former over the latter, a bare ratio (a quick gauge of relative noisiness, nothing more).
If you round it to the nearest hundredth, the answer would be 2.87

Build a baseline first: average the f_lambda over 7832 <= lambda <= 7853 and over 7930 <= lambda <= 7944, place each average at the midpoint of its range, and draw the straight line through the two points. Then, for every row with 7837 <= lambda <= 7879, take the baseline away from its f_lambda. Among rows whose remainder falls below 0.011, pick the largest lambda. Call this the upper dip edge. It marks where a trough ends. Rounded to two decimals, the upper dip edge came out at 7875.88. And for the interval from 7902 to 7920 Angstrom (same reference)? 7919.52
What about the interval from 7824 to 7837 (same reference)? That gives 7836.08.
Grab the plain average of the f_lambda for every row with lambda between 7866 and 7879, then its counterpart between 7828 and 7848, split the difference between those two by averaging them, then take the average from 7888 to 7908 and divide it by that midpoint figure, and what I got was 0.968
